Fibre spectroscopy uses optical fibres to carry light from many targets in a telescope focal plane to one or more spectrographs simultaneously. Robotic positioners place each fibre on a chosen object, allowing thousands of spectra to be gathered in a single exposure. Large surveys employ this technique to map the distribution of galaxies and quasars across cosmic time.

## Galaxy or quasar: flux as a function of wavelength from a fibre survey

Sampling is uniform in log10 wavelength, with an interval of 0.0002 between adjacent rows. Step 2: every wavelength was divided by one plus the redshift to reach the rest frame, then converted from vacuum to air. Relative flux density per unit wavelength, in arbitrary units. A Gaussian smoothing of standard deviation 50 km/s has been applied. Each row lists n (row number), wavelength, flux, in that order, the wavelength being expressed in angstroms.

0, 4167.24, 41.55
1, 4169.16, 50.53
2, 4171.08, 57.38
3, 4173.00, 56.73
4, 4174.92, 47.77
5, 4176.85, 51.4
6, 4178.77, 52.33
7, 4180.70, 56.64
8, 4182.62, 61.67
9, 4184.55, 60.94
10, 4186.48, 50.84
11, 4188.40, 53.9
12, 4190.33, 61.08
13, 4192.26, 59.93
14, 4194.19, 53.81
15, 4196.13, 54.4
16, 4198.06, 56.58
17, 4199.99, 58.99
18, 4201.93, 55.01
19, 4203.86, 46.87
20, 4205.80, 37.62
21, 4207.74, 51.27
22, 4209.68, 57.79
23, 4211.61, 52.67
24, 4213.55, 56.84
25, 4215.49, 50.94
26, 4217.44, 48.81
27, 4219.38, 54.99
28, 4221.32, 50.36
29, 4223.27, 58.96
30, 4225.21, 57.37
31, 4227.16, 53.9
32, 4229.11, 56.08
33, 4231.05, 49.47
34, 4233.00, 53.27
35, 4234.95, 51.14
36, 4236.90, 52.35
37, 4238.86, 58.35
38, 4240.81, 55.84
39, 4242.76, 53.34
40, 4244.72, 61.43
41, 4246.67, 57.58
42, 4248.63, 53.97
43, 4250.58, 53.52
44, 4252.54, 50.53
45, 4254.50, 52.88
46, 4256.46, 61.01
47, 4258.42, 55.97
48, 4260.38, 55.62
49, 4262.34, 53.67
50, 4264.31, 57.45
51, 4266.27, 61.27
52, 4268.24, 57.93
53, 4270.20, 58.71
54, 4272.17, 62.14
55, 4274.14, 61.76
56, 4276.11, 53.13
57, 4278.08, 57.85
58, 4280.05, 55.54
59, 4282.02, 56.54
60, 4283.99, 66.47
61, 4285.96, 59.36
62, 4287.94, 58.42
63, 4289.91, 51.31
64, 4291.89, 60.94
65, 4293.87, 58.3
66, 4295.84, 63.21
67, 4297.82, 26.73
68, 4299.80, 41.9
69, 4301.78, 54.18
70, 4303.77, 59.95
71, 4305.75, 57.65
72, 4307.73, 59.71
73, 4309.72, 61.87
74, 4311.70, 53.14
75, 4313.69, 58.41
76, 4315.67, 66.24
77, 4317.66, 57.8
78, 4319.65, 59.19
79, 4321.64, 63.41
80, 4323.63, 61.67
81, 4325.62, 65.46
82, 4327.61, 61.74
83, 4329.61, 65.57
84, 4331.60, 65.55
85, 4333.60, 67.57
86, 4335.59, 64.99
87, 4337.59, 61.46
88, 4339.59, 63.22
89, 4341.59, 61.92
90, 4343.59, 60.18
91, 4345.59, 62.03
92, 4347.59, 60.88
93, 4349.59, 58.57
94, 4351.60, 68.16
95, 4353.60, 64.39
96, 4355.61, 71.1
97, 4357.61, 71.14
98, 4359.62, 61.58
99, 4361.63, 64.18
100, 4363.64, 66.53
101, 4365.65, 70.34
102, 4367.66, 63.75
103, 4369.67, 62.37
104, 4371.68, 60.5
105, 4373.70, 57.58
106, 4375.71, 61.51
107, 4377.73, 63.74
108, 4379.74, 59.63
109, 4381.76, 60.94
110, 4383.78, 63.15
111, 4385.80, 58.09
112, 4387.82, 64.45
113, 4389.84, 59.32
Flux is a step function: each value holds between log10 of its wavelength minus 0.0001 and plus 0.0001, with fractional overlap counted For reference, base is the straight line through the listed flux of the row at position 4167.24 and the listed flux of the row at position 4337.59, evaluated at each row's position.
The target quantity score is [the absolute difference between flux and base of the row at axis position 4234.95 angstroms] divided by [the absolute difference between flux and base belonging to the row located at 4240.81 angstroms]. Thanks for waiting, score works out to 0.29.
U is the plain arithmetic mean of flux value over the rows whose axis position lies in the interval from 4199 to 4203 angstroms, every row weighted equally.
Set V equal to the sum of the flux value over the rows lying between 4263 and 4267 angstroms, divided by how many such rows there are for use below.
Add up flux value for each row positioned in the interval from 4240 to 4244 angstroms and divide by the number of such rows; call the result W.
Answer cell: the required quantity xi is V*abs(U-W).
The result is 143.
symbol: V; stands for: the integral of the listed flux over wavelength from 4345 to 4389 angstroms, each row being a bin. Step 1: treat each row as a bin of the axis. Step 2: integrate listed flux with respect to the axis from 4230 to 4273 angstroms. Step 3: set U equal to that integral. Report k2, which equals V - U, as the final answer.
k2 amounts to 390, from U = 2399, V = 2789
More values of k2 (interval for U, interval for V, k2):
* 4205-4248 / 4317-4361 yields 487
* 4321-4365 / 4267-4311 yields -338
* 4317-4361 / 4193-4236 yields -515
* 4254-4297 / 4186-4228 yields -238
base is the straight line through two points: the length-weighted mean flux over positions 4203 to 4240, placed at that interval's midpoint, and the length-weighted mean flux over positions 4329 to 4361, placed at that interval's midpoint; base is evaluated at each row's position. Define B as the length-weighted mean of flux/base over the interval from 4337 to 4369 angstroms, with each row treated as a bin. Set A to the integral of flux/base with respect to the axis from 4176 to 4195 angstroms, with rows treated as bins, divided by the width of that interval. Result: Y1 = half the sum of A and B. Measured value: 1.07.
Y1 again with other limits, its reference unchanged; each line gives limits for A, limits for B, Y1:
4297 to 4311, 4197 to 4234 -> 0.94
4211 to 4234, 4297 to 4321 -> 0.96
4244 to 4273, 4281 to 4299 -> 0.98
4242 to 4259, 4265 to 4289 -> 1.01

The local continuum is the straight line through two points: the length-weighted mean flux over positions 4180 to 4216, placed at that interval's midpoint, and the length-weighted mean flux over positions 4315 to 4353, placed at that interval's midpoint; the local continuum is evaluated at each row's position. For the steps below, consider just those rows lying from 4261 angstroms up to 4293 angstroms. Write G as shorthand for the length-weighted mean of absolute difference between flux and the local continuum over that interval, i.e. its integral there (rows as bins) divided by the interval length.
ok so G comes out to 3.1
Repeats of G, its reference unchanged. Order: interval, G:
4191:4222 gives 4.2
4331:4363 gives 2.9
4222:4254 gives 3.4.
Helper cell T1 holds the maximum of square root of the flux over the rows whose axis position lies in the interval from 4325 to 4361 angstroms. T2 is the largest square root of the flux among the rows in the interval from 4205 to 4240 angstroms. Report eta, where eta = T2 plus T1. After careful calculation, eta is 16.1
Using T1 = 8.43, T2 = 7.7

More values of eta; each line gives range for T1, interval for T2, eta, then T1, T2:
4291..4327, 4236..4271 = 16.0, 8.14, 7.8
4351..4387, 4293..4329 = 16.6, 8.43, 8.1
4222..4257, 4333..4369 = 16.3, 7.84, 8.4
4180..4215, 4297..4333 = 16.0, 7.85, 8.1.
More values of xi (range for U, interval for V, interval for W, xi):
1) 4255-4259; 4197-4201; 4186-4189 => 354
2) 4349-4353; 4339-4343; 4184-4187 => 468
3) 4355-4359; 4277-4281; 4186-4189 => 1063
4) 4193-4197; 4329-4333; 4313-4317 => 539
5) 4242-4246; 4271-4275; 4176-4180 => 342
